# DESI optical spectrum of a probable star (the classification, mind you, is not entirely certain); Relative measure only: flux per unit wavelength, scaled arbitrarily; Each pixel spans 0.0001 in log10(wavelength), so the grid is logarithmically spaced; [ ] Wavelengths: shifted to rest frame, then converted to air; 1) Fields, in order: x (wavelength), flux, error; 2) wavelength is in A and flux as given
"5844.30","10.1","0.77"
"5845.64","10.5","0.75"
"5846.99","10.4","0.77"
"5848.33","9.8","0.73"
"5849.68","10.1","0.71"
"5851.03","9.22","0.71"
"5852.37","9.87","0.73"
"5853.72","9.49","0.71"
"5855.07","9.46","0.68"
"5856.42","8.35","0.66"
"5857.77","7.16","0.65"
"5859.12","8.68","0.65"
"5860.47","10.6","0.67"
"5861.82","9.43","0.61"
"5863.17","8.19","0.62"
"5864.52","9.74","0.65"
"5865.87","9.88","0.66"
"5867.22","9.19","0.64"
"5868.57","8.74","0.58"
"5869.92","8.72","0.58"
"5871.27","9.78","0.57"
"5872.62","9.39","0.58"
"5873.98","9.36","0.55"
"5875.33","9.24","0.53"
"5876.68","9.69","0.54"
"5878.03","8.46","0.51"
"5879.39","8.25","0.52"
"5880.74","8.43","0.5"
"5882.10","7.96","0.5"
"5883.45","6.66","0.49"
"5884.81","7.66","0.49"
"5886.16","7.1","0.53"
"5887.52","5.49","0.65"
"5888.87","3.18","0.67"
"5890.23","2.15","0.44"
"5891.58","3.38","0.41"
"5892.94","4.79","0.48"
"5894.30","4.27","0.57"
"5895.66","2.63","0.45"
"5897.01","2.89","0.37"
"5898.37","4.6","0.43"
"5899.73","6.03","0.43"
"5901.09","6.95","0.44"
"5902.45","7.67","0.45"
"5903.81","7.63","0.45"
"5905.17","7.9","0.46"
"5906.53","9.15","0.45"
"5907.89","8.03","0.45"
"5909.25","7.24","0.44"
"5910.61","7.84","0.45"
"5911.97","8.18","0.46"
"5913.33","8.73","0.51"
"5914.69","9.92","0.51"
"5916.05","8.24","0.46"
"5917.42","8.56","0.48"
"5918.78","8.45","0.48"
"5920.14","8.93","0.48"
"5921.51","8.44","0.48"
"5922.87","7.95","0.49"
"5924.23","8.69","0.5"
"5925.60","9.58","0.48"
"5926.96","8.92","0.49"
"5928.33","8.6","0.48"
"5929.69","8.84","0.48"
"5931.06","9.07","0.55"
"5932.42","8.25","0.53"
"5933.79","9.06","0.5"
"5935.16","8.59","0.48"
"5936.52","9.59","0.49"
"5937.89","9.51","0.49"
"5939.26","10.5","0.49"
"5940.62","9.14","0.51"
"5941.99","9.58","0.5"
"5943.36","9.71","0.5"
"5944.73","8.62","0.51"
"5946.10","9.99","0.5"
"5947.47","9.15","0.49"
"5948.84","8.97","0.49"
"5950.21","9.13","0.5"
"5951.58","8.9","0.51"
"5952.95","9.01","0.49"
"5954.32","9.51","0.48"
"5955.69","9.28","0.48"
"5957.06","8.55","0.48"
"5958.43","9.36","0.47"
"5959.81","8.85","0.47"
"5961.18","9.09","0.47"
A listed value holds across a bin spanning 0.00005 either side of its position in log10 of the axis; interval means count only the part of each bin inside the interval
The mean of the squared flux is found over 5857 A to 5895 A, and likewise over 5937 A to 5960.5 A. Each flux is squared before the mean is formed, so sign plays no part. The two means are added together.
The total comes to 151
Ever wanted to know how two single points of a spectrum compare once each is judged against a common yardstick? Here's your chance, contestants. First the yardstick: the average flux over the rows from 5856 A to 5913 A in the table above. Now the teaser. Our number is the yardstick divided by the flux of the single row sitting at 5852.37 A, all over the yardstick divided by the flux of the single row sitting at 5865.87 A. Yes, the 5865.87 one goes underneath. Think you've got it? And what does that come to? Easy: 1.00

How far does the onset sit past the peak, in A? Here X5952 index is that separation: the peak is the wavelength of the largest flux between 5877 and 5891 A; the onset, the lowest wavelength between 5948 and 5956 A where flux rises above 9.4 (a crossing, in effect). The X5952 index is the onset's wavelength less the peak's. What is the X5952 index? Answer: 76.3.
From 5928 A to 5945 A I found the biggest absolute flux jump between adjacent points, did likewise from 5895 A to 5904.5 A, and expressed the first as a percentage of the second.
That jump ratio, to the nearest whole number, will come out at 80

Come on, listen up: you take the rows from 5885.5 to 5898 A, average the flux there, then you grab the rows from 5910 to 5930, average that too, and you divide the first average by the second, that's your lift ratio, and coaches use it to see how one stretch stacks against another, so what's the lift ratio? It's 0.46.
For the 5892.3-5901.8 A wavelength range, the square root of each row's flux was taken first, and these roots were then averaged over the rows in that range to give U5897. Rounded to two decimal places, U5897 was 2.12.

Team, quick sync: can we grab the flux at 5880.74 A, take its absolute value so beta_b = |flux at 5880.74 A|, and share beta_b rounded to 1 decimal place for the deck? 8.4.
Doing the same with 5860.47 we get 10.6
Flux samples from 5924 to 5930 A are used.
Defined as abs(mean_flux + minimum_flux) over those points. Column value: 17.5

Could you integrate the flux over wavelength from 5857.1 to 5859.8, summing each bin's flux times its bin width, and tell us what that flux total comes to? 21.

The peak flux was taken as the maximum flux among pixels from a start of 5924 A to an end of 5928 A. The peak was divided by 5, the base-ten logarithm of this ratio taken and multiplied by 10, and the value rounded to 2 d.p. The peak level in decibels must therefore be 2.82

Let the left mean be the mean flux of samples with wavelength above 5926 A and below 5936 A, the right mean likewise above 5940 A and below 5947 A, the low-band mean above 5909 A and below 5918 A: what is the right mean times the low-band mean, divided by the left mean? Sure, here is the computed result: 9.0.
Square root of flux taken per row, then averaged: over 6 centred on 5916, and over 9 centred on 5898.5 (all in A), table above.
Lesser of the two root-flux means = 2.20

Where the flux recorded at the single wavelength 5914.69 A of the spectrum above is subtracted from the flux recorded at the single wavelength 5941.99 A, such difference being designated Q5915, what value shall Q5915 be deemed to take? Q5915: -0.3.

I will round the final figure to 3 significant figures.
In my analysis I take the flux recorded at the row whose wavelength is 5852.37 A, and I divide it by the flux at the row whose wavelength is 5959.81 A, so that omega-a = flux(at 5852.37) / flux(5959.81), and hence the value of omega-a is 1.12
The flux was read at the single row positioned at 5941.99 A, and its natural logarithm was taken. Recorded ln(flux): 2.26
